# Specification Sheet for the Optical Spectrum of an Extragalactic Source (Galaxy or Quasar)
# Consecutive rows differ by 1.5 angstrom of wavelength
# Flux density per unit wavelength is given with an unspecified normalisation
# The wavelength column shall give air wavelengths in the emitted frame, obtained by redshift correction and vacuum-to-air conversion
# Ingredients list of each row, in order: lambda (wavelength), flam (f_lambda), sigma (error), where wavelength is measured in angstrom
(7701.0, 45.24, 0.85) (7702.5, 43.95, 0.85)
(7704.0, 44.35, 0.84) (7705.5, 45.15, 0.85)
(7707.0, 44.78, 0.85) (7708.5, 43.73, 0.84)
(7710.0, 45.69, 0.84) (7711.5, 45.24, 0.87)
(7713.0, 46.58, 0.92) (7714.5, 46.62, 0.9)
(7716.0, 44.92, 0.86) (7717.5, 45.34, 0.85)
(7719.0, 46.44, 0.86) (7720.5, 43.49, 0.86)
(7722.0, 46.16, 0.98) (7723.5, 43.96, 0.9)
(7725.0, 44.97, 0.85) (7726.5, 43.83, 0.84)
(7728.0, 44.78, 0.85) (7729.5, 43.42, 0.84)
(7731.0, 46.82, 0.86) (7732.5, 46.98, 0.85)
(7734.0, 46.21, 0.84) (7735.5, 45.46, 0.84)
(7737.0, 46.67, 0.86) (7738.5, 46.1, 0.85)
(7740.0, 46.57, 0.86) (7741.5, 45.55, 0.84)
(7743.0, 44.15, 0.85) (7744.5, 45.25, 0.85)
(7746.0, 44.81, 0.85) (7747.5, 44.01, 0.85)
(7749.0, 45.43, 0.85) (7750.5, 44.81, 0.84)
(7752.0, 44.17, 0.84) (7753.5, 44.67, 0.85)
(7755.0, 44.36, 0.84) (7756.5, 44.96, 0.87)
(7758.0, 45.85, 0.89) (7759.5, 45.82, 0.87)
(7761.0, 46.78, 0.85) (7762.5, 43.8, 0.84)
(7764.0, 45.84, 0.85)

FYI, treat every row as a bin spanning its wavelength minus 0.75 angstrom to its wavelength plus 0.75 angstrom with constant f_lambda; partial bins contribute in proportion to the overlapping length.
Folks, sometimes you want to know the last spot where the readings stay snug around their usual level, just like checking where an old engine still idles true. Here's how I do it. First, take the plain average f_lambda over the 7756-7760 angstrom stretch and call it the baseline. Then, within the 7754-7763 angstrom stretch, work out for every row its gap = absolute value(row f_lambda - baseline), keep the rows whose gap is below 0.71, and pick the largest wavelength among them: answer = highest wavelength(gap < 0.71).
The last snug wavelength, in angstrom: 7759.5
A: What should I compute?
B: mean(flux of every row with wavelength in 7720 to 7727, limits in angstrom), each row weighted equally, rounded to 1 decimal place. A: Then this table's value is 44.5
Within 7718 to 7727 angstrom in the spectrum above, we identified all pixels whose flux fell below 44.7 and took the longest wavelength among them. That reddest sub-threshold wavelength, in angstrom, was 7726.5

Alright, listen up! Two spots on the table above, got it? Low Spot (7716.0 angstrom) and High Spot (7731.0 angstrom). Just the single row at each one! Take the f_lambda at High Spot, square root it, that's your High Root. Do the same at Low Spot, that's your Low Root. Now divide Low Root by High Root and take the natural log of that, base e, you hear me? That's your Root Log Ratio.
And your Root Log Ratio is -0.021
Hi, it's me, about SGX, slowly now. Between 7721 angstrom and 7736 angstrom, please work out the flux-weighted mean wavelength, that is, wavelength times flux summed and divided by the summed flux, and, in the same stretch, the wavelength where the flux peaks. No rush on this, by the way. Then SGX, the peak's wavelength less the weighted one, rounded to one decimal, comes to 3.7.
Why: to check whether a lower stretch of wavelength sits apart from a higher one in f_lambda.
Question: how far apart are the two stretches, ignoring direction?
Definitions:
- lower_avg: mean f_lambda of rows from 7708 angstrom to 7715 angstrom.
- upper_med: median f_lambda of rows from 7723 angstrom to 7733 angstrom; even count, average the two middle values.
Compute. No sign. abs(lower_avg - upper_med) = 0.8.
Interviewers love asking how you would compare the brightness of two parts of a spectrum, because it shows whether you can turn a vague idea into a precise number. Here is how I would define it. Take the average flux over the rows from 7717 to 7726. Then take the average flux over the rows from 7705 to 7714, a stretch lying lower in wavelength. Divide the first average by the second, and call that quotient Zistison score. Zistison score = 1.00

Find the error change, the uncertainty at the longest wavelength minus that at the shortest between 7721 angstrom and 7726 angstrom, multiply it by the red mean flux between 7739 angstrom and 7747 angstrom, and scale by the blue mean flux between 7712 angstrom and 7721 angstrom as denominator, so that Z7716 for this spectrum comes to -0.13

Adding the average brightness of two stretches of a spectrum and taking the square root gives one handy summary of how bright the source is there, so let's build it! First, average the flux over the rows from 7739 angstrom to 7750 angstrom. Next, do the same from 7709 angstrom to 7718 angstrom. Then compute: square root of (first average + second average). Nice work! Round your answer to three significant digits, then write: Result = 9.53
